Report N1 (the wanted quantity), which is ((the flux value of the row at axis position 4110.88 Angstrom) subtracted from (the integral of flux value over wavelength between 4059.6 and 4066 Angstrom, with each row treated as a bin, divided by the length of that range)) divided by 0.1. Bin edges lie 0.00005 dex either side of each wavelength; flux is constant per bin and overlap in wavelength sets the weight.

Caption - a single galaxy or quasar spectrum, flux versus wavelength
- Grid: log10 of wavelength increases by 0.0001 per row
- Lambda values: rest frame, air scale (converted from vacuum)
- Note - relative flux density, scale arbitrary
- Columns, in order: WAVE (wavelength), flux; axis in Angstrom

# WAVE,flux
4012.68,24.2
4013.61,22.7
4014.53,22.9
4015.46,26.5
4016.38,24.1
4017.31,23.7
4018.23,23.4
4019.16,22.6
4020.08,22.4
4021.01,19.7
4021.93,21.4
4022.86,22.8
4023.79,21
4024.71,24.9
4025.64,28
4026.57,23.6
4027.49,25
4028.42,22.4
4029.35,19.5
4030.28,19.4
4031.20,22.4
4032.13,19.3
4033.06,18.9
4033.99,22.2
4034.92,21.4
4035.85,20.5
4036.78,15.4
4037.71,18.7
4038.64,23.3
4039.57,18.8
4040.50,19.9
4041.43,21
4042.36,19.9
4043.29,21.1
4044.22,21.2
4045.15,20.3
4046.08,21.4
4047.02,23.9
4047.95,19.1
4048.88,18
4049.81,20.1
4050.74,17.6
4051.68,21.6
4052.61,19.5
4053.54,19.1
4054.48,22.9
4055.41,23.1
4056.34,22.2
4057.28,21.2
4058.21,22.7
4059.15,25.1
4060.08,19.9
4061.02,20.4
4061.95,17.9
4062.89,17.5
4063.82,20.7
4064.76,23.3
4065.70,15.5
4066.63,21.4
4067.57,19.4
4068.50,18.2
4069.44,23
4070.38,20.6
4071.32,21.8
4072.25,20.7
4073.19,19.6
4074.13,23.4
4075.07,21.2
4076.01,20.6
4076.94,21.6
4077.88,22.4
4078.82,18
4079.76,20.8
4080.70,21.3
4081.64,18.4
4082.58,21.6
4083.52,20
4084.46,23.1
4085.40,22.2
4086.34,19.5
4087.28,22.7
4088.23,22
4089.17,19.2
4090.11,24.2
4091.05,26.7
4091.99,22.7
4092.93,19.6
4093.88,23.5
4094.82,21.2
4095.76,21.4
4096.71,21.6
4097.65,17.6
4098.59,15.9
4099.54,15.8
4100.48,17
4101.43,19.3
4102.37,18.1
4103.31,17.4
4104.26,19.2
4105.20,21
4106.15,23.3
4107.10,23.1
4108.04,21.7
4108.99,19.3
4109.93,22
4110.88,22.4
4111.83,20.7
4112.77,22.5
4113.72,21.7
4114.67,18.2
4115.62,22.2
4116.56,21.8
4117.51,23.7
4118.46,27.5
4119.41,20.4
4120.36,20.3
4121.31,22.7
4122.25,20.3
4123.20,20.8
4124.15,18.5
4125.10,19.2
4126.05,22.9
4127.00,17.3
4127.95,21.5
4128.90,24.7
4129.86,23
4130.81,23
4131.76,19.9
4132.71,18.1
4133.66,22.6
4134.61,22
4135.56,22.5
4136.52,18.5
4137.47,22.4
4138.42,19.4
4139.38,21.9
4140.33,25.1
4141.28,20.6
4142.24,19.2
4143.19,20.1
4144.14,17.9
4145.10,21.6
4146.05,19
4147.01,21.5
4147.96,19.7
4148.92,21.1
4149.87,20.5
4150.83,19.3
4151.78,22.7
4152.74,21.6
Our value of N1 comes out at -30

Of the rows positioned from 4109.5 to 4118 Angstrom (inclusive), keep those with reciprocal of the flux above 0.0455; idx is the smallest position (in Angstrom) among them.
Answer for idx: 4111.83 Angstrom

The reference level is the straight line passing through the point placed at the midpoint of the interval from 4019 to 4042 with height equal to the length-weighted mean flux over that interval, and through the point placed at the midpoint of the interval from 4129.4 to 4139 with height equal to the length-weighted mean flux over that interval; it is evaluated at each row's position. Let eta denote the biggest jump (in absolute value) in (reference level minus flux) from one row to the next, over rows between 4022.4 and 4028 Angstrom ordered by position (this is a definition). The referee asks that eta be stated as 4.4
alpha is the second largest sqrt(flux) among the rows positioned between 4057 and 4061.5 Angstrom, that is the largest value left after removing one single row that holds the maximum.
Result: 4.76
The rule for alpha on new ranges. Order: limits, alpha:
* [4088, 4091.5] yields 4.92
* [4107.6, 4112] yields 4.69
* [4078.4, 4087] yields 4.71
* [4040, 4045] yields 4.59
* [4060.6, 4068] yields 4.63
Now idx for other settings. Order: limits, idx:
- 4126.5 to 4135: 4127.00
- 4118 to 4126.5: 4119.41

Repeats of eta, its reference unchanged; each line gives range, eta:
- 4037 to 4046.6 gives 4.6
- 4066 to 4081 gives 4.8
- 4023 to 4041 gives 5.1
